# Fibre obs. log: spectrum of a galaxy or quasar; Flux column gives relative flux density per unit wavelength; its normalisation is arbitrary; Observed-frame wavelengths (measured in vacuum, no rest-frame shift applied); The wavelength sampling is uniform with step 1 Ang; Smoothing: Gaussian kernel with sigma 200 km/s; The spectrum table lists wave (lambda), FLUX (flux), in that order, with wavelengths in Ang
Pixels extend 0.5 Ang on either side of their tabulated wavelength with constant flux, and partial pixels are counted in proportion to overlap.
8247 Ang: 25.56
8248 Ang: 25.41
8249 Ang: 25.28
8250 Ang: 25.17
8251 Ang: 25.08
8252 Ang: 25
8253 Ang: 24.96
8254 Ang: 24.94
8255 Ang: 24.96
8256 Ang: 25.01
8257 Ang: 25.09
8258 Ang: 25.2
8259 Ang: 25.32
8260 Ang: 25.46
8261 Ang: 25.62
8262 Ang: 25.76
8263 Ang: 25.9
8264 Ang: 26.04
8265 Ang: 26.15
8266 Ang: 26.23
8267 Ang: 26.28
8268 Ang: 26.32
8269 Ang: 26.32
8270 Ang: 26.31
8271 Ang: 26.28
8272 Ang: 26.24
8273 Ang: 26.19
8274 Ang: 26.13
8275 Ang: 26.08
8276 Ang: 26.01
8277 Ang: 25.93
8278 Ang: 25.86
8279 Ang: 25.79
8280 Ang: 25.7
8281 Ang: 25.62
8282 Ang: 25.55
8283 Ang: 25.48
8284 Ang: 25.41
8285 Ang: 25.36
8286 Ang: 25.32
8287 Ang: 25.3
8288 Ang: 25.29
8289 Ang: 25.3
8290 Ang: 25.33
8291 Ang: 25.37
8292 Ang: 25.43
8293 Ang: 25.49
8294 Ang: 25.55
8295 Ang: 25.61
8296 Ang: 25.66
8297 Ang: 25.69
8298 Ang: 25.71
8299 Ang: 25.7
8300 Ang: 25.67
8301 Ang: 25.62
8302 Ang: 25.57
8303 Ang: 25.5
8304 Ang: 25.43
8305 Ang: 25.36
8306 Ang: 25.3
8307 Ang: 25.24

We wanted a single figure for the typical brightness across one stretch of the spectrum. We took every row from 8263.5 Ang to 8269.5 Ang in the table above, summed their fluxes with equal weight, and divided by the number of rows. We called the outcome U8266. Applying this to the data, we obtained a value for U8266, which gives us 26.22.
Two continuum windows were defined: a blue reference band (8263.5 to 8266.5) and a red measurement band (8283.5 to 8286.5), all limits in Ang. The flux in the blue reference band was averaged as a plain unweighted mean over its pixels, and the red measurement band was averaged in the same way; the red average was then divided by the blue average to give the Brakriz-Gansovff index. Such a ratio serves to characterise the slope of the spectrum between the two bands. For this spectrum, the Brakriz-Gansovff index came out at 0.97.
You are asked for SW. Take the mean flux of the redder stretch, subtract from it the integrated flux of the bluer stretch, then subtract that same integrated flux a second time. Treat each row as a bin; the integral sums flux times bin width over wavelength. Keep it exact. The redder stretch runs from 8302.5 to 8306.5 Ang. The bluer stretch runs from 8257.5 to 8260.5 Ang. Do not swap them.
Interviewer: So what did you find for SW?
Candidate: -127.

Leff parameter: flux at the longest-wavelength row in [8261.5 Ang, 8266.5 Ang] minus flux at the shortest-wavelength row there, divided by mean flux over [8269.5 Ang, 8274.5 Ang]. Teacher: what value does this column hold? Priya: 0.018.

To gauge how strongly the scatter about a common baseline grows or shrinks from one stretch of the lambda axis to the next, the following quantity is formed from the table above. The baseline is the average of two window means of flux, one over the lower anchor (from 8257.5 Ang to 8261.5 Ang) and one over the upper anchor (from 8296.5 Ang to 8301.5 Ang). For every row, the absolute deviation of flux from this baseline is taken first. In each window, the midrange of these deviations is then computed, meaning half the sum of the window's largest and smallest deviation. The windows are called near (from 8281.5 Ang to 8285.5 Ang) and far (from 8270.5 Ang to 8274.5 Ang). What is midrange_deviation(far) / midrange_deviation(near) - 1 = 6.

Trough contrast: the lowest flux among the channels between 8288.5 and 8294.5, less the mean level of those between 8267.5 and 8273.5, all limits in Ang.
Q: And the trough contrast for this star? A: -1.0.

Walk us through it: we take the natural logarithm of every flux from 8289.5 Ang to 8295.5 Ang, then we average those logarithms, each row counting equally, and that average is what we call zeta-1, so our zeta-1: 3.24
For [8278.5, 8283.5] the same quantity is 3.24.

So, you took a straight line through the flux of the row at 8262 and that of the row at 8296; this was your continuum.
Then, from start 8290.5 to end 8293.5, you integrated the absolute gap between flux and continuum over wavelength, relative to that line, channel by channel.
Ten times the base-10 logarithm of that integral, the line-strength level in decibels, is -1.4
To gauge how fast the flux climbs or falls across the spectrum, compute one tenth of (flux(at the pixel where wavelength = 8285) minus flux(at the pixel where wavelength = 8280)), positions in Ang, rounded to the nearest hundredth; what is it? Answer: -0.03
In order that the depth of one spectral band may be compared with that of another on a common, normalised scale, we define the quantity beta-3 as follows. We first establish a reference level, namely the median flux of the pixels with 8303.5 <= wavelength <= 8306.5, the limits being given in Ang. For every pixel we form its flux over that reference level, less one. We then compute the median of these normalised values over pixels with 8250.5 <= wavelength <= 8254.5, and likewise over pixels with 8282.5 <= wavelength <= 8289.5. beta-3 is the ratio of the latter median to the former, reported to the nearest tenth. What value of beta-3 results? 0.1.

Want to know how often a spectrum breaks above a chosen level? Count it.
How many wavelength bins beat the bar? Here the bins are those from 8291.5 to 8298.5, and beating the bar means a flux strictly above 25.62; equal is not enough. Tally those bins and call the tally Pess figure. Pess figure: 3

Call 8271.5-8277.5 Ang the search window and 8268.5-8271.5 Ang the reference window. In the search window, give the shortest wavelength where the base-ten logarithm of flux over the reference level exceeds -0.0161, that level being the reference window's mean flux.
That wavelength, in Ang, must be 8272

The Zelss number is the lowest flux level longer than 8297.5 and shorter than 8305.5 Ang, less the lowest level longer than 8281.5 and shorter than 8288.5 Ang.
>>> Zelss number 0.07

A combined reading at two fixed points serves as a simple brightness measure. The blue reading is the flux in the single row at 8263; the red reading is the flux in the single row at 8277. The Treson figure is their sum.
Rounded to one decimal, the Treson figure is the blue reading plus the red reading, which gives 51.8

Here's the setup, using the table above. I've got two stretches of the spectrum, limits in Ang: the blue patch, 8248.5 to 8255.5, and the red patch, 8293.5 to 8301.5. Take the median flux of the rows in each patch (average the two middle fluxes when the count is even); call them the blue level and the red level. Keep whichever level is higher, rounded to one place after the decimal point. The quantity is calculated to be 25.7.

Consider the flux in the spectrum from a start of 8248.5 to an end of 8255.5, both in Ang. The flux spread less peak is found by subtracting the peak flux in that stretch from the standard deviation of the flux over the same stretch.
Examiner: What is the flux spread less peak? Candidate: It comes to -25.2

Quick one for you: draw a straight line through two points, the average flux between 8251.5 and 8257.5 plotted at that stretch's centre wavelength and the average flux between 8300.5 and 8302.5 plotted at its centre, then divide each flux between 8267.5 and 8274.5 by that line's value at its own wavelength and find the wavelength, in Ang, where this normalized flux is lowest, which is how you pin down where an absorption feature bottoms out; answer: 8274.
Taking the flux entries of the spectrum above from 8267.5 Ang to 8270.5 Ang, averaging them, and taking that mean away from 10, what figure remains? -16.3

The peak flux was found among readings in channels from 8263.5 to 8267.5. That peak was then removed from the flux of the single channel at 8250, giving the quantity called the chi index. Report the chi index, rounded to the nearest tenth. -1.1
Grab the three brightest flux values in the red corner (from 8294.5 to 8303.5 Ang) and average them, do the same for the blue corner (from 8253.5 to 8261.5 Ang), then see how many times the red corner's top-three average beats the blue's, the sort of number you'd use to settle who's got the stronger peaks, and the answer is 1.009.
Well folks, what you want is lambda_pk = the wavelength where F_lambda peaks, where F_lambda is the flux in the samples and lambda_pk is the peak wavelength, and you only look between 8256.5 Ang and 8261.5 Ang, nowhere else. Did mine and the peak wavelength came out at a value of 8261 Ang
